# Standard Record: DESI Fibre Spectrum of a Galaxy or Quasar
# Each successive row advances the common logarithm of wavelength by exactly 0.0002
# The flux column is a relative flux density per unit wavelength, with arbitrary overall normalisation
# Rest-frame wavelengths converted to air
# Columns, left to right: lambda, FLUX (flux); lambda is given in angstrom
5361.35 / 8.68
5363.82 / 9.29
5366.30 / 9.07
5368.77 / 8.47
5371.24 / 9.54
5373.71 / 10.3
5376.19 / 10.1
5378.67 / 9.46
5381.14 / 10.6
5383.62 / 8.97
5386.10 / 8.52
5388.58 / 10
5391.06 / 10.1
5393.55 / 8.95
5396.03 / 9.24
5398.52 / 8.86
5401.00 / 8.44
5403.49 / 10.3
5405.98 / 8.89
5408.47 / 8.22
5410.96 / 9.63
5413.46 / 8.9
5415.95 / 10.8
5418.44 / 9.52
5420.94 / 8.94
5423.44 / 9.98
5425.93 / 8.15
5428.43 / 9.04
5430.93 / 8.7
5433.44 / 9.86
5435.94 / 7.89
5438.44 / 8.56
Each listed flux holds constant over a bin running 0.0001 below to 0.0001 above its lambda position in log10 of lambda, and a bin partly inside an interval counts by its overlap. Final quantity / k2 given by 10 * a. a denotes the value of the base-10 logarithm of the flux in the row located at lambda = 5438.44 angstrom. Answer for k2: 9.3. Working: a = 0.93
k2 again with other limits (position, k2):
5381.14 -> 10.3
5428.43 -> 9.6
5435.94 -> 9.0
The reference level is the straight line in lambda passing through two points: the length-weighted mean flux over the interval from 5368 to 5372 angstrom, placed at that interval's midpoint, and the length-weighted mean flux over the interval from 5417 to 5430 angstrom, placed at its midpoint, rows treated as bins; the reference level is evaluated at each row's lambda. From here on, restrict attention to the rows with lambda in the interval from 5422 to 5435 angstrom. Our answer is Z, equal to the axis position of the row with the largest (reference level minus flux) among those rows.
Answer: 5425.93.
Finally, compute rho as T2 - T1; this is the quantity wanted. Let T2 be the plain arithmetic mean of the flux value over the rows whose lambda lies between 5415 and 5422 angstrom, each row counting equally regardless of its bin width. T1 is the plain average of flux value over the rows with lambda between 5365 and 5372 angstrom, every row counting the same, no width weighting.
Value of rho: 0.7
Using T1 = 9.0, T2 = 9.8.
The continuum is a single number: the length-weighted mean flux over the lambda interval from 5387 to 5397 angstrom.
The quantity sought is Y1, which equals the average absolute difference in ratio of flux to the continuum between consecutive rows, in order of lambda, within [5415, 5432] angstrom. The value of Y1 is 0.104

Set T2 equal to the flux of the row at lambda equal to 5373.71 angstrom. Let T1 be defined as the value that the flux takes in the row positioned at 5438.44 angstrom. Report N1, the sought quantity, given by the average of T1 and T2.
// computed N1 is 9.4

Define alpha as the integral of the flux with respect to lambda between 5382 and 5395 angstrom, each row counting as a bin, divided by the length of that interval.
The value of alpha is 9.34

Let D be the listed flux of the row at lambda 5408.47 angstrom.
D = 8.22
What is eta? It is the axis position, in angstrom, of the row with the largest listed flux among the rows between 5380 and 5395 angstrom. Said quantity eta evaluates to 5381.14 angstrom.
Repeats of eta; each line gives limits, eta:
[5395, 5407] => 5403.49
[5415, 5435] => 5415.95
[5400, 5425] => 5415.95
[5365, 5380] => 5373.71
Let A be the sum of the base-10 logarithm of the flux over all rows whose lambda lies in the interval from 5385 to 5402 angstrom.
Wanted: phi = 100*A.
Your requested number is 673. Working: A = 6.73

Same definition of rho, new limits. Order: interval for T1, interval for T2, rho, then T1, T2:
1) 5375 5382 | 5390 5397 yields -0.6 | 10.1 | 9.4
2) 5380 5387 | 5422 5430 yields -0.3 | 9.4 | 9.1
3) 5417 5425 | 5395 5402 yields -0.6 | 9.5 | 8.8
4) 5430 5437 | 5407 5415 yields 0.1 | 8.8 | 8.9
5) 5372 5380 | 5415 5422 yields -0.2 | 10.0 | 9.8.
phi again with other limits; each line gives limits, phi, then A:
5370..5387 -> 688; 6.88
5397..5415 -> 668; 6.68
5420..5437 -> 665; 6.65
